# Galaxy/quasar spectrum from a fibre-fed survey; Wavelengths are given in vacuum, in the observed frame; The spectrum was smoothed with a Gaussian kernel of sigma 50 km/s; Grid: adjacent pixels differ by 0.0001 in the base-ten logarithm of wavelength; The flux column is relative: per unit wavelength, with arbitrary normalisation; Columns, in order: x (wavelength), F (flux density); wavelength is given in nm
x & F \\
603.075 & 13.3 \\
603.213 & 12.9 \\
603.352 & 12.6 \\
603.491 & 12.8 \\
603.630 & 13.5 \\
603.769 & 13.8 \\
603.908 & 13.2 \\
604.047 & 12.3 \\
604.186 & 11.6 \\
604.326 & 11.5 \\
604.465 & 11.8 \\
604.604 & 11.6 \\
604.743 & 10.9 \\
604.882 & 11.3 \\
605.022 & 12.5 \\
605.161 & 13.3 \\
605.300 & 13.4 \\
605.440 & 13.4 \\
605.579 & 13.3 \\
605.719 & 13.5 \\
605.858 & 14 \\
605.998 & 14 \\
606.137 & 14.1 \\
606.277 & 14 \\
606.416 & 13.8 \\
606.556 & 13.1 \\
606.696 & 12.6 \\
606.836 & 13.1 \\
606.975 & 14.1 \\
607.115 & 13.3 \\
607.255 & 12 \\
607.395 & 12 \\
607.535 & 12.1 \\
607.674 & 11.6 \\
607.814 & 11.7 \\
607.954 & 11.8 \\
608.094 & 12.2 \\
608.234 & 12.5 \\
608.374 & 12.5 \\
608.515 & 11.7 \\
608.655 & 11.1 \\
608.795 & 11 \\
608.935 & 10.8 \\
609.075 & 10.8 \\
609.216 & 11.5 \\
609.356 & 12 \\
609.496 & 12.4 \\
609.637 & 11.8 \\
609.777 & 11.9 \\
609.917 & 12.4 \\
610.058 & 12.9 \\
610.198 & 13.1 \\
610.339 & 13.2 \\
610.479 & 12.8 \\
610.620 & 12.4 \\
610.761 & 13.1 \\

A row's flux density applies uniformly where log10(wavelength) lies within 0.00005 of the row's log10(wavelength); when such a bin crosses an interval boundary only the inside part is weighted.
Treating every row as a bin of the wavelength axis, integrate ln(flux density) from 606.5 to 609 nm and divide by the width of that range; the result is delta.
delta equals 2.50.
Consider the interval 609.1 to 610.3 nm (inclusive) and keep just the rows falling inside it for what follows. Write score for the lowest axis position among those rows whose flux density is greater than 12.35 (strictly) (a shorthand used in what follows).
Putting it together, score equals 609.496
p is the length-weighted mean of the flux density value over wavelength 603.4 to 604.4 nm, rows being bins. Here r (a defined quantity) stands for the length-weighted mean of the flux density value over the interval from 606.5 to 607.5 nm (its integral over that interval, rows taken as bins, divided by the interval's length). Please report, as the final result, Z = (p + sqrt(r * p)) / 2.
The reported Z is 12.7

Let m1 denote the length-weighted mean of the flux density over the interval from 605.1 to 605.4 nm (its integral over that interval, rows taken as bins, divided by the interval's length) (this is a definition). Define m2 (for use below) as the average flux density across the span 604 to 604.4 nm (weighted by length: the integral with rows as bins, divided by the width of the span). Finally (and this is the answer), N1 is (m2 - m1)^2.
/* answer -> 2.5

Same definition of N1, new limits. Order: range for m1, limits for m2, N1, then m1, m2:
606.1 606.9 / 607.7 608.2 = 2.2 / 13.4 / 11.9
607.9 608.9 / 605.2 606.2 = 3.5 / 11.8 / 13.7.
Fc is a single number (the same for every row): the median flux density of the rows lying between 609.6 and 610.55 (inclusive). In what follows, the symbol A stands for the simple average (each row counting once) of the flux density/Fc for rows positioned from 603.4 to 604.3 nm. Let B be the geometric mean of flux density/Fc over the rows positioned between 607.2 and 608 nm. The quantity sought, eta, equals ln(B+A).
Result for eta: 0.659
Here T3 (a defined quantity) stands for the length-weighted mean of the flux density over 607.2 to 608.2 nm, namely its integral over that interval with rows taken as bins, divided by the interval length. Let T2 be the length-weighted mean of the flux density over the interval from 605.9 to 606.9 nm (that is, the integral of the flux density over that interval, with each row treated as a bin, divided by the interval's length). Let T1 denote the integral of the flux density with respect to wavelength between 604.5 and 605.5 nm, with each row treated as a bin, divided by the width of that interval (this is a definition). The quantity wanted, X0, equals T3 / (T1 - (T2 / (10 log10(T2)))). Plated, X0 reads 1.07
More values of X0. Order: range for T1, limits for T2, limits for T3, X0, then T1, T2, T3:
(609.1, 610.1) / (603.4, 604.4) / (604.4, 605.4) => 1.12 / 12.0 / 12.7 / 12.2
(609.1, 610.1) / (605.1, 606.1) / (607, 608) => 1.12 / 12.0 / 13.6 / 12.2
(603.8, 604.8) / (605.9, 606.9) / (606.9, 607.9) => 1.16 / 11.9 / 13.5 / 12.4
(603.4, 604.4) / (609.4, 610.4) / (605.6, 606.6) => 1.20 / 12.7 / 12.5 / 13.8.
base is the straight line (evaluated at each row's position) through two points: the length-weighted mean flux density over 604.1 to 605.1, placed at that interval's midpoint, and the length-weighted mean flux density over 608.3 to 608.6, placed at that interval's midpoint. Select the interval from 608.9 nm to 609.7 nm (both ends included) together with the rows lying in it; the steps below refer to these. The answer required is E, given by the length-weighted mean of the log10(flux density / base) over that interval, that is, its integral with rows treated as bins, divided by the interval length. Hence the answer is -0.020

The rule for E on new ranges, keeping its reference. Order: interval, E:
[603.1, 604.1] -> 0.054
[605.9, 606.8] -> 0.061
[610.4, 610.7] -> 0.013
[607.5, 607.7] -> -0.003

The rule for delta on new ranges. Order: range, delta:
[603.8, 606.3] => 2.54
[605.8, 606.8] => 2.61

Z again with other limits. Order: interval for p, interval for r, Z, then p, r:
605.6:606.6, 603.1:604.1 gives 13.6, 13.78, 13.0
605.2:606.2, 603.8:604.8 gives 13.2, 13.66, 11.9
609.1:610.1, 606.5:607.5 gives 12.2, 12.04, 12.8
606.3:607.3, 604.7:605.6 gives 13.1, 13.21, 12.6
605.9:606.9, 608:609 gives 13.1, 13.53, 11.7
